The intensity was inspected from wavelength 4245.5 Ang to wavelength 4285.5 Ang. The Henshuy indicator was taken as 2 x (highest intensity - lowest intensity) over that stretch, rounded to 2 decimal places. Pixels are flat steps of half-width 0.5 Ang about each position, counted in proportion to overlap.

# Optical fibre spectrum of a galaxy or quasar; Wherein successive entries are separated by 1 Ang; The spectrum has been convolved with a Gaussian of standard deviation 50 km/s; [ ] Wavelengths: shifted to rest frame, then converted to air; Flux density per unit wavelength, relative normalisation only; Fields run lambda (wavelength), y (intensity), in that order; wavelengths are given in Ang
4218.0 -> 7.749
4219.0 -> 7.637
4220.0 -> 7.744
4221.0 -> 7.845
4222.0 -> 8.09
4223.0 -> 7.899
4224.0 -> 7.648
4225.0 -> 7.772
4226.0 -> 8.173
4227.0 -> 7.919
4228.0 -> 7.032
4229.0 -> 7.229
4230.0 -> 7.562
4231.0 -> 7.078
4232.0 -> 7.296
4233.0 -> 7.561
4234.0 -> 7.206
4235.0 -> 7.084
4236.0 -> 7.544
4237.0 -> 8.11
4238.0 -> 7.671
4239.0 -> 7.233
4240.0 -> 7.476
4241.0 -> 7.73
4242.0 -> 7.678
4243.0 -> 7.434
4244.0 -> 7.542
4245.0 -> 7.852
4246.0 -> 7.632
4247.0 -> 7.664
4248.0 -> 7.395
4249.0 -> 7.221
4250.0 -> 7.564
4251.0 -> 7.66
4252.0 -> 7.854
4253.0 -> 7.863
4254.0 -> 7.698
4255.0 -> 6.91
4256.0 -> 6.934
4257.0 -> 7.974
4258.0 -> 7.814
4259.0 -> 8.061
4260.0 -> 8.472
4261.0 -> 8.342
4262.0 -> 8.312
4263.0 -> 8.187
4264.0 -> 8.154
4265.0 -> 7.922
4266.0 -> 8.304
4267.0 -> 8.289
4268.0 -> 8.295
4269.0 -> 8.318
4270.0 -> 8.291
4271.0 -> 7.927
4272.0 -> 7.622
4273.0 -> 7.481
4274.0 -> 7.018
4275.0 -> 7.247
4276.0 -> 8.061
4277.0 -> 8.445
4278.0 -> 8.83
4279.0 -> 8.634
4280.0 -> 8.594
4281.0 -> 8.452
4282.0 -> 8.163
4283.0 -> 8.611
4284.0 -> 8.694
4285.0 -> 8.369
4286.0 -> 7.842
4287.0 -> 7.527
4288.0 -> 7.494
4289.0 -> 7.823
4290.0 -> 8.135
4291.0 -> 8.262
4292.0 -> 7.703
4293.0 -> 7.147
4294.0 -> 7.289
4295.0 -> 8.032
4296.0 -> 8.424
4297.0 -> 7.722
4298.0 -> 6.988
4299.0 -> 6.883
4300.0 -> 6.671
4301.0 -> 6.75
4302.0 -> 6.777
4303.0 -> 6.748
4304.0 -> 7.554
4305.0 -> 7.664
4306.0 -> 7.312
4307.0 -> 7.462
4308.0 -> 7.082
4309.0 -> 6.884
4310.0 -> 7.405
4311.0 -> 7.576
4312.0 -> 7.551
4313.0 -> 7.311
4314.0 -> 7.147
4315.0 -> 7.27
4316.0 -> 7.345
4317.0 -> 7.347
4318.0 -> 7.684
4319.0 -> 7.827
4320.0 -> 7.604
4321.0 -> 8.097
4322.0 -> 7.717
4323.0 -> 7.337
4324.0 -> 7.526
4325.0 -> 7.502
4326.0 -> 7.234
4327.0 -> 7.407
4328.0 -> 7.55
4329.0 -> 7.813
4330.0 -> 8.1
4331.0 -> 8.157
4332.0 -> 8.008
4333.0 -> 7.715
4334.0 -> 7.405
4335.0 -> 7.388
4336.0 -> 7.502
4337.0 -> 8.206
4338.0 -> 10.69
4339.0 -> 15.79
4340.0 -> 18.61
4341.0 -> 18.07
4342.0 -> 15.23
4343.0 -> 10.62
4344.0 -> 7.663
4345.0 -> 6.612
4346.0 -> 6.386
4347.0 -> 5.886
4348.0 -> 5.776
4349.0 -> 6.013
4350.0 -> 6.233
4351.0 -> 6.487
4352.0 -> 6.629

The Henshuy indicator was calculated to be 3.84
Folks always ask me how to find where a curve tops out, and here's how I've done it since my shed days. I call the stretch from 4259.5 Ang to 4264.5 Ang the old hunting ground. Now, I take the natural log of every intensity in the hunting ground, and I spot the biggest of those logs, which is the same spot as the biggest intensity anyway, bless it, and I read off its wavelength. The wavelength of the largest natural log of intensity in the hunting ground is 4260.0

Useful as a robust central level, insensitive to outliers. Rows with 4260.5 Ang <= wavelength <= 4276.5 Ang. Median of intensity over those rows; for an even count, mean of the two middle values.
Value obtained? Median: 8.17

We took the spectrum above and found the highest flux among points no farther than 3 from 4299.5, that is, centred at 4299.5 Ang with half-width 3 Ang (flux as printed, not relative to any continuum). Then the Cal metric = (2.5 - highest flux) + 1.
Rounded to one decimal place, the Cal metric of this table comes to -4.2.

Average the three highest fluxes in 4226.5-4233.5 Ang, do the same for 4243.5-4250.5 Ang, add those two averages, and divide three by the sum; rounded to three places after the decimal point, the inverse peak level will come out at 0.195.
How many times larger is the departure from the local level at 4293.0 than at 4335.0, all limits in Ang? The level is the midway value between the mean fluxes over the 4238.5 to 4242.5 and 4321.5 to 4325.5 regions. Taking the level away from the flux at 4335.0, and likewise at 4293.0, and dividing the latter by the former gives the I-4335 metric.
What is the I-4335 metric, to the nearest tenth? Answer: 2.8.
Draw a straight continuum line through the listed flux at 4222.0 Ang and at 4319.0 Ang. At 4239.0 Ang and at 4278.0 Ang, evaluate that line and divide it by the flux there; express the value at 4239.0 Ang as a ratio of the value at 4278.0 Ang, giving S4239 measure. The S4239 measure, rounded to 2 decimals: 1.24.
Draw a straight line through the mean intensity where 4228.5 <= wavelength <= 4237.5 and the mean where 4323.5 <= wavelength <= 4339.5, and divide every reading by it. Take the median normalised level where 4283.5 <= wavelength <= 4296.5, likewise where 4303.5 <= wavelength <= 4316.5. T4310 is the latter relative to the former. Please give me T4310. 0.91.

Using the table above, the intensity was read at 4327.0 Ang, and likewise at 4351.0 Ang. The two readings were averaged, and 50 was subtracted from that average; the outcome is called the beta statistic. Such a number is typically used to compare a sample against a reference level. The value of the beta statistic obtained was -43.1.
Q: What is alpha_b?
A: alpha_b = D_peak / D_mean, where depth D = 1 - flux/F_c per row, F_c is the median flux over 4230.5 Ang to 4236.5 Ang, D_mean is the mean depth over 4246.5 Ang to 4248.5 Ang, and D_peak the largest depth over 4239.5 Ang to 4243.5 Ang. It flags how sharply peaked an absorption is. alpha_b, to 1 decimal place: 0.7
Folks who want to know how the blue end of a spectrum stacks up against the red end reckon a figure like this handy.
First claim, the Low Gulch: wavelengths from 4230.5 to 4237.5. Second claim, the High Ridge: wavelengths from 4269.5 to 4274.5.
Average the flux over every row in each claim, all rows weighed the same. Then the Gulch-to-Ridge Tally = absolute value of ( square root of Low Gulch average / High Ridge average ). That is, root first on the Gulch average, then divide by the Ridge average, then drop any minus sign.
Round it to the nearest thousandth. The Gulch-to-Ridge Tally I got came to 0.355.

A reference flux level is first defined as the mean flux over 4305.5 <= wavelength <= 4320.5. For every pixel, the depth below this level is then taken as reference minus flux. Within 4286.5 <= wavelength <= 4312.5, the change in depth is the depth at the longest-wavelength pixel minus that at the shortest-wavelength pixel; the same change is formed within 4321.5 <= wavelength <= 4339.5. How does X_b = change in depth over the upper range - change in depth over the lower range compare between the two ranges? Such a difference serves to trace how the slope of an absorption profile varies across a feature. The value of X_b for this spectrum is -8.0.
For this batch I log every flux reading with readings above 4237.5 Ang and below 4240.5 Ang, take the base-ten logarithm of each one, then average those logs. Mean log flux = 0.87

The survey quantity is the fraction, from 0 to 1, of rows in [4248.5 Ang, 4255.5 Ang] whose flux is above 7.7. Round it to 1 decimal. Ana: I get 0.3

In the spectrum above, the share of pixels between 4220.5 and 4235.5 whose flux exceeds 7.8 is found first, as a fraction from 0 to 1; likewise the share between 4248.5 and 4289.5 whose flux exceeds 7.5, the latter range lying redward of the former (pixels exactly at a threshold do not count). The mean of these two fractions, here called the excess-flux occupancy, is 0.58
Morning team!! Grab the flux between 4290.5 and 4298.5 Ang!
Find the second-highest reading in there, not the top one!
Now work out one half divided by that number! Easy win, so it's 0.0605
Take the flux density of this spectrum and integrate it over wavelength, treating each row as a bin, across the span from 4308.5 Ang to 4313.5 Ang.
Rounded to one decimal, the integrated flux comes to 36.7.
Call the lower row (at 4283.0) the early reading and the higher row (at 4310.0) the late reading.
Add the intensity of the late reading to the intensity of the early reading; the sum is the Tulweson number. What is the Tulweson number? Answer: 16.0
